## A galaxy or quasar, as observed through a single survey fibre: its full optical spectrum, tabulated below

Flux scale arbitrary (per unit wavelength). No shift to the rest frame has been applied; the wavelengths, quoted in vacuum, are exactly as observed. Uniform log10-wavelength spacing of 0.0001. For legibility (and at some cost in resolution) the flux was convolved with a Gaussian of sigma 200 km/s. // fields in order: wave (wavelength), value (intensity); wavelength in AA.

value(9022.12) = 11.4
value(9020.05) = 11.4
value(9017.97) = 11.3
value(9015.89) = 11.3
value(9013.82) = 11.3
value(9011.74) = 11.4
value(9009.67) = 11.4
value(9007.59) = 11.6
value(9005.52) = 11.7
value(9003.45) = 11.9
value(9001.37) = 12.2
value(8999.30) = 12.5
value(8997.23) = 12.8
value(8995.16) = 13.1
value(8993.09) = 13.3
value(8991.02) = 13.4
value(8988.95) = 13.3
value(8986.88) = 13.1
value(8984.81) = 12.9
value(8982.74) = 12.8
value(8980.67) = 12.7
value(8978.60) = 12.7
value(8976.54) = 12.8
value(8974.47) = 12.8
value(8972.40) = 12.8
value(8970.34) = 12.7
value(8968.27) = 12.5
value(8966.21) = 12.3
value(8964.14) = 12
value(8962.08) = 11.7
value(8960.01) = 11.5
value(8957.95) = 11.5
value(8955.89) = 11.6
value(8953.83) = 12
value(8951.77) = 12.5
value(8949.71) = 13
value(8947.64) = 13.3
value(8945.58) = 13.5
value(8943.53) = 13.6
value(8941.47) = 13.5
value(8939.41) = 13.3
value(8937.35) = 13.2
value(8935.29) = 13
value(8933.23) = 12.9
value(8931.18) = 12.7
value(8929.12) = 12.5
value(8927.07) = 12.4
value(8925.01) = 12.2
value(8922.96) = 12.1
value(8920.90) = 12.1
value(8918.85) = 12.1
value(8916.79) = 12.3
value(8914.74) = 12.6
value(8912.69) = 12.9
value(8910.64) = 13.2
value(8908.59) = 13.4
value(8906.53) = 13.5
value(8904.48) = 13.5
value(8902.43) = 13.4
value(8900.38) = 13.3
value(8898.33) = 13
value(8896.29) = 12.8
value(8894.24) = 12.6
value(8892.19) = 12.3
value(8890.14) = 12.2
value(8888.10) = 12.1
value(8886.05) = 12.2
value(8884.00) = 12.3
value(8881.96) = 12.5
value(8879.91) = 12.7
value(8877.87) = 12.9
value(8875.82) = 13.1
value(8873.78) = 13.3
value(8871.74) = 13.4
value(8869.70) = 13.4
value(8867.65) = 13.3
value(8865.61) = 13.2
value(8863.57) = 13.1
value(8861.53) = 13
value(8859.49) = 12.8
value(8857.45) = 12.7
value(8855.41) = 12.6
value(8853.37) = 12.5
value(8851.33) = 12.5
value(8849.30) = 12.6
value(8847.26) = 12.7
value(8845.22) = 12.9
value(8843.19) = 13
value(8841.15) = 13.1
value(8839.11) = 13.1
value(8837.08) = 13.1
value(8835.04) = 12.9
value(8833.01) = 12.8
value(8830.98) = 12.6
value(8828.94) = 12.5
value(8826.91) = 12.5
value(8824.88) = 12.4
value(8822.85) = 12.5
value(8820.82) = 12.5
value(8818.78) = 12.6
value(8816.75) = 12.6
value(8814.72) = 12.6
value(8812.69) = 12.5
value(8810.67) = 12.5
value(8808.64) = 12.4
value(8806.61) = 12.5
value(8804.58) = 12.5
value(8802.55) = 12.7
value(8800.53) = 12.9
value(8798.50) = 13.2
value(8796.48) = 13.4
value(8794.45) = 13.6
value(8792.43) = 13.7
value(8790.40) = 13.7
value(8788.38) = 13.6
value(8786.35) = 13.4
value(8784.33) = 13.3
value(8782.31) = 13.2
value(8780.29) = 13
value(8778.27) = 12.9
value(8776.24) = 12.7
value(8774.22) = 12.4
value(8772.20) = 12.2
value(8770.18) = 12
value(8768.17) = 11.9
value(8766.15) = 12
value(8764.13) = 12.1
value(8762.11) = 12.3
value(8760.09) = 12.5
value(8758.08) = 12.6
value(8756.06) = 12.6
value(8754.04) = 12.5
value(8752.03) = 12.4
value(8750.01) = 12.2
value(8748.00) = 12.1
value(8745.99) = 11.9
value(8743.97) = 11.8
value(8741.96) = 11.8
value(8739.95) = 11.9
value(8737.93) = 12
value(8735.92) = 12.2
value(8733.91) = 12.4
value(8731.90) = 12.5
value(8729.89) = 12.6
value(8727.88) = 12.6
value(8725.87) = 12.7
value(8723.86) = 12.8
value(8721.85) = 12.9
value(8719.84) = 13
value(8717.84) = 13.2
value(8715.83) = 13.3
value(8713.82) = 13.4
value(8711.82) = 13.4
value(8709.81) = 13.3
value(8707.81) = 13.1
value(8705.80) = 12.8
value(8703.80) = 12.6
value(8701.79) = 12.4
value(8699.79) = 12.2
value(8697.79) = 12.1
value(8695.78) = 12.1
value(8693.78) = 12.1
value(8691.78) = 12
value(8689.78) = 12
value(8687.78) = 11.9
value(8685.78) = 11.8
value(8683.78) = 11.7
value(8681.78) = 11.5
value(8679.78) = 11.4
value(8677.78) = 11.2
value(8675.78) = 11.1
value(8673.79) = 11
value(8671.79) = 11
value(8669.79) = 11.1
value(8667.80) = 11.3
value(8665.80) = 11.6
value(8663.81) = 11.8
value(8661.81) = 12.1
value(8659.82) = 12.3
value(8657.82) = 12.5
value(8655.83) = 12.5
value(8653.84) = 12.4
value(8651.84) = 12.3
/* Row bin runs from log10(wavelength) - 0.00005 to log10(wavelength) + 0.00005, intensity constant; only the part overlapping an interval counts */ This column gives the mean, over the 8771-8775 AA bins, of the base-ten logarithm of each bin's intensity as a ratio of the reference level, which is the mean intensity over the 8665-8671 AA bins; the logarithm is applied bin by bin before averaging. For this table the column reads 0.036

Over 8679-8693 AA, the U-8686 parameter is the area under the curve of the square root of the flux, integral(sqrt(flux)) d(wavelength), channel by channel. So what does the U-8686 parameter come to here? 48.0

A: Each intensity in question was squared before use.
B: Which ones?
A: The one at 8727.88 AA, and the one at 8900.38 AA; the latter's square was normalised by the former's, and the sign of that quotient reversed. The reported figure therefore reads -1.11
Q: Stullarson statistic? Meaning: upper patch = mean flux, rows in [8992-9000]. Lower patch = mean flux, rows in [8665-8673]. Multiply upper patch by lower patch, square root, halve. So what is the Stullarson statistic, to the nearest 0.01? 6.03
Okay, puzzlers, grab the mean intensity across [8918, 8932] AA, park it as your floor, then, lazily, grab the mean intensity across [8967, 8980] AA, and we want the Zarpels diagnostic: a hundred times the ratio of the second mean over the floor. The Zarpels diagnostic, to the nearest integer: 103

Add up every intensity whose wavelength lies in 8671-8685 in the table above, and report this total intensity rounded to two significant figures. 79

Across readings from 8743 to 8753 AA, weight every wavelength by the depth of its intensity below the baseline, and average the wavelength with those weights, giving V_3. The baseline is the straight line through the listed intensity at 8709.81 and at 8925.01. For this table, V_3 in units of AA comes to 8747.4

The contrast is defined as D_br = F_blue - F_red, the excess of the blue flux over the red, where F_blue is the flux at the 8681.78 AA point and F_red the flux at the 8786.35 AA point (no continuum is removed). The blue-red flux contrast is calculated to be -1.9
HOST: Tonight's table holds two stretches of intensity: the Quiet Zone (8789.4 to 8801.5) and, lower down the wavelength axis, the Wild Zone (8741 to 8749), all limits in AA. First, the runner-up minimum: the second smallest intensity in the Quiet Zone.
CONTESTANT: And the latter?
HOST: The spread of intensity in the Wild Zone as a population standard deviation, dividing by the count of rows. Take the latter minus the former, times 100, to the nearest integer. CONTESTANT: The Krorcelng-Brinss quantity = -1308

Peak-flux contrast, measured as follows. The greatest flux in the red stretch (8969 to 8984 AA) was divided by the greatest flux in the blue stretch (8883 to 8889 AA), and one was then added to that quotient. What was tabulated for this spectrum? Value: 2.04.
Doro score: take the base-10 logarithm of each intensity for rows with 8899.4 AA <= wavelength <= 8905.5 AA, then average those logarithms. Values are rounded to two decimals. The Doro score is 1.13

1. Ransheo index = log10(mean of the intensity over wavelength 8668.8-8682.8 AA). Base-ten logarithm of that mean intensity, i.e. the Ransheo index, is 1.05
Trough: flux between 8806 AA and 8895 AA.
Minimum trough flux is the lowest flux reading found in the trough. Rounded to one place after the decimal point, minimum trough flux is 12.1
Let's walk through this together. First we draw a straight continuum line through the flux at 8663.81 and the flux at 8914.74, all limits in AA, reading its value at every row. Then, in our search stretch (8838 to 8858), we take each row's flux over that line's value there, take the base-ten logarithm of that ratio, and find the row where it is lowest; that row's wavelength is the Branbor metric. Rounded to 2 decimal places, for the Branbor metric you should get 8853.37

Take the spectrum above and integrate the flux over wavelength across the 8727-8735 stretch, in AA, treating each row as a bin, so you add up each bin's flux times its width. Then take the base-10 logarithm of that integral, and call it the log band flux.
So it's 2.00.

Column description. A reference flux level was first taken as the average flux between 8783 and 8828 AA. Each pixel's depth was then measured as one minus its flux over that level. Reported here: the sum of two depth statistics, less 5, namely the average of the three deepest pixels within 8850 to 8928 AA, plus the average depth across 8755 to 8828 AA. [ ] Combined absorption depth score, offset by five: -4.93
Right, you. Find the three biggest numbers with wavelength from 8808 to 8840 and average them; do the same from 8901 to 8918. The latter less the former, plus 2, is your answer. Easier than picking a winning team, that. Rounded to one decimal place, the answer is 2.4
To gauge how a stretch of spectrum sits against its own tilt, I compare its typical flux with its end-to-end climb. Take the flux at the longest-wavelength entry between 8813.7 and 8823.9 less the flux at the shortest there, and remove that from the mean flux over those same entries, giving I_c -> 12.7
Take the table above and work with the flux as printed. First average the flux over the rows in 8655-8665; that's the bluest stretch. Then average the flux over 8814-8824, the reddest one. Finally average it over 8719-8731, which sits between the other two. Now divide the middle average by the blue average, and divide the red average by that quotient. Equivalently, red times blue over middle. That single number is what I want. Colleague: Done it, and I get 12.0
